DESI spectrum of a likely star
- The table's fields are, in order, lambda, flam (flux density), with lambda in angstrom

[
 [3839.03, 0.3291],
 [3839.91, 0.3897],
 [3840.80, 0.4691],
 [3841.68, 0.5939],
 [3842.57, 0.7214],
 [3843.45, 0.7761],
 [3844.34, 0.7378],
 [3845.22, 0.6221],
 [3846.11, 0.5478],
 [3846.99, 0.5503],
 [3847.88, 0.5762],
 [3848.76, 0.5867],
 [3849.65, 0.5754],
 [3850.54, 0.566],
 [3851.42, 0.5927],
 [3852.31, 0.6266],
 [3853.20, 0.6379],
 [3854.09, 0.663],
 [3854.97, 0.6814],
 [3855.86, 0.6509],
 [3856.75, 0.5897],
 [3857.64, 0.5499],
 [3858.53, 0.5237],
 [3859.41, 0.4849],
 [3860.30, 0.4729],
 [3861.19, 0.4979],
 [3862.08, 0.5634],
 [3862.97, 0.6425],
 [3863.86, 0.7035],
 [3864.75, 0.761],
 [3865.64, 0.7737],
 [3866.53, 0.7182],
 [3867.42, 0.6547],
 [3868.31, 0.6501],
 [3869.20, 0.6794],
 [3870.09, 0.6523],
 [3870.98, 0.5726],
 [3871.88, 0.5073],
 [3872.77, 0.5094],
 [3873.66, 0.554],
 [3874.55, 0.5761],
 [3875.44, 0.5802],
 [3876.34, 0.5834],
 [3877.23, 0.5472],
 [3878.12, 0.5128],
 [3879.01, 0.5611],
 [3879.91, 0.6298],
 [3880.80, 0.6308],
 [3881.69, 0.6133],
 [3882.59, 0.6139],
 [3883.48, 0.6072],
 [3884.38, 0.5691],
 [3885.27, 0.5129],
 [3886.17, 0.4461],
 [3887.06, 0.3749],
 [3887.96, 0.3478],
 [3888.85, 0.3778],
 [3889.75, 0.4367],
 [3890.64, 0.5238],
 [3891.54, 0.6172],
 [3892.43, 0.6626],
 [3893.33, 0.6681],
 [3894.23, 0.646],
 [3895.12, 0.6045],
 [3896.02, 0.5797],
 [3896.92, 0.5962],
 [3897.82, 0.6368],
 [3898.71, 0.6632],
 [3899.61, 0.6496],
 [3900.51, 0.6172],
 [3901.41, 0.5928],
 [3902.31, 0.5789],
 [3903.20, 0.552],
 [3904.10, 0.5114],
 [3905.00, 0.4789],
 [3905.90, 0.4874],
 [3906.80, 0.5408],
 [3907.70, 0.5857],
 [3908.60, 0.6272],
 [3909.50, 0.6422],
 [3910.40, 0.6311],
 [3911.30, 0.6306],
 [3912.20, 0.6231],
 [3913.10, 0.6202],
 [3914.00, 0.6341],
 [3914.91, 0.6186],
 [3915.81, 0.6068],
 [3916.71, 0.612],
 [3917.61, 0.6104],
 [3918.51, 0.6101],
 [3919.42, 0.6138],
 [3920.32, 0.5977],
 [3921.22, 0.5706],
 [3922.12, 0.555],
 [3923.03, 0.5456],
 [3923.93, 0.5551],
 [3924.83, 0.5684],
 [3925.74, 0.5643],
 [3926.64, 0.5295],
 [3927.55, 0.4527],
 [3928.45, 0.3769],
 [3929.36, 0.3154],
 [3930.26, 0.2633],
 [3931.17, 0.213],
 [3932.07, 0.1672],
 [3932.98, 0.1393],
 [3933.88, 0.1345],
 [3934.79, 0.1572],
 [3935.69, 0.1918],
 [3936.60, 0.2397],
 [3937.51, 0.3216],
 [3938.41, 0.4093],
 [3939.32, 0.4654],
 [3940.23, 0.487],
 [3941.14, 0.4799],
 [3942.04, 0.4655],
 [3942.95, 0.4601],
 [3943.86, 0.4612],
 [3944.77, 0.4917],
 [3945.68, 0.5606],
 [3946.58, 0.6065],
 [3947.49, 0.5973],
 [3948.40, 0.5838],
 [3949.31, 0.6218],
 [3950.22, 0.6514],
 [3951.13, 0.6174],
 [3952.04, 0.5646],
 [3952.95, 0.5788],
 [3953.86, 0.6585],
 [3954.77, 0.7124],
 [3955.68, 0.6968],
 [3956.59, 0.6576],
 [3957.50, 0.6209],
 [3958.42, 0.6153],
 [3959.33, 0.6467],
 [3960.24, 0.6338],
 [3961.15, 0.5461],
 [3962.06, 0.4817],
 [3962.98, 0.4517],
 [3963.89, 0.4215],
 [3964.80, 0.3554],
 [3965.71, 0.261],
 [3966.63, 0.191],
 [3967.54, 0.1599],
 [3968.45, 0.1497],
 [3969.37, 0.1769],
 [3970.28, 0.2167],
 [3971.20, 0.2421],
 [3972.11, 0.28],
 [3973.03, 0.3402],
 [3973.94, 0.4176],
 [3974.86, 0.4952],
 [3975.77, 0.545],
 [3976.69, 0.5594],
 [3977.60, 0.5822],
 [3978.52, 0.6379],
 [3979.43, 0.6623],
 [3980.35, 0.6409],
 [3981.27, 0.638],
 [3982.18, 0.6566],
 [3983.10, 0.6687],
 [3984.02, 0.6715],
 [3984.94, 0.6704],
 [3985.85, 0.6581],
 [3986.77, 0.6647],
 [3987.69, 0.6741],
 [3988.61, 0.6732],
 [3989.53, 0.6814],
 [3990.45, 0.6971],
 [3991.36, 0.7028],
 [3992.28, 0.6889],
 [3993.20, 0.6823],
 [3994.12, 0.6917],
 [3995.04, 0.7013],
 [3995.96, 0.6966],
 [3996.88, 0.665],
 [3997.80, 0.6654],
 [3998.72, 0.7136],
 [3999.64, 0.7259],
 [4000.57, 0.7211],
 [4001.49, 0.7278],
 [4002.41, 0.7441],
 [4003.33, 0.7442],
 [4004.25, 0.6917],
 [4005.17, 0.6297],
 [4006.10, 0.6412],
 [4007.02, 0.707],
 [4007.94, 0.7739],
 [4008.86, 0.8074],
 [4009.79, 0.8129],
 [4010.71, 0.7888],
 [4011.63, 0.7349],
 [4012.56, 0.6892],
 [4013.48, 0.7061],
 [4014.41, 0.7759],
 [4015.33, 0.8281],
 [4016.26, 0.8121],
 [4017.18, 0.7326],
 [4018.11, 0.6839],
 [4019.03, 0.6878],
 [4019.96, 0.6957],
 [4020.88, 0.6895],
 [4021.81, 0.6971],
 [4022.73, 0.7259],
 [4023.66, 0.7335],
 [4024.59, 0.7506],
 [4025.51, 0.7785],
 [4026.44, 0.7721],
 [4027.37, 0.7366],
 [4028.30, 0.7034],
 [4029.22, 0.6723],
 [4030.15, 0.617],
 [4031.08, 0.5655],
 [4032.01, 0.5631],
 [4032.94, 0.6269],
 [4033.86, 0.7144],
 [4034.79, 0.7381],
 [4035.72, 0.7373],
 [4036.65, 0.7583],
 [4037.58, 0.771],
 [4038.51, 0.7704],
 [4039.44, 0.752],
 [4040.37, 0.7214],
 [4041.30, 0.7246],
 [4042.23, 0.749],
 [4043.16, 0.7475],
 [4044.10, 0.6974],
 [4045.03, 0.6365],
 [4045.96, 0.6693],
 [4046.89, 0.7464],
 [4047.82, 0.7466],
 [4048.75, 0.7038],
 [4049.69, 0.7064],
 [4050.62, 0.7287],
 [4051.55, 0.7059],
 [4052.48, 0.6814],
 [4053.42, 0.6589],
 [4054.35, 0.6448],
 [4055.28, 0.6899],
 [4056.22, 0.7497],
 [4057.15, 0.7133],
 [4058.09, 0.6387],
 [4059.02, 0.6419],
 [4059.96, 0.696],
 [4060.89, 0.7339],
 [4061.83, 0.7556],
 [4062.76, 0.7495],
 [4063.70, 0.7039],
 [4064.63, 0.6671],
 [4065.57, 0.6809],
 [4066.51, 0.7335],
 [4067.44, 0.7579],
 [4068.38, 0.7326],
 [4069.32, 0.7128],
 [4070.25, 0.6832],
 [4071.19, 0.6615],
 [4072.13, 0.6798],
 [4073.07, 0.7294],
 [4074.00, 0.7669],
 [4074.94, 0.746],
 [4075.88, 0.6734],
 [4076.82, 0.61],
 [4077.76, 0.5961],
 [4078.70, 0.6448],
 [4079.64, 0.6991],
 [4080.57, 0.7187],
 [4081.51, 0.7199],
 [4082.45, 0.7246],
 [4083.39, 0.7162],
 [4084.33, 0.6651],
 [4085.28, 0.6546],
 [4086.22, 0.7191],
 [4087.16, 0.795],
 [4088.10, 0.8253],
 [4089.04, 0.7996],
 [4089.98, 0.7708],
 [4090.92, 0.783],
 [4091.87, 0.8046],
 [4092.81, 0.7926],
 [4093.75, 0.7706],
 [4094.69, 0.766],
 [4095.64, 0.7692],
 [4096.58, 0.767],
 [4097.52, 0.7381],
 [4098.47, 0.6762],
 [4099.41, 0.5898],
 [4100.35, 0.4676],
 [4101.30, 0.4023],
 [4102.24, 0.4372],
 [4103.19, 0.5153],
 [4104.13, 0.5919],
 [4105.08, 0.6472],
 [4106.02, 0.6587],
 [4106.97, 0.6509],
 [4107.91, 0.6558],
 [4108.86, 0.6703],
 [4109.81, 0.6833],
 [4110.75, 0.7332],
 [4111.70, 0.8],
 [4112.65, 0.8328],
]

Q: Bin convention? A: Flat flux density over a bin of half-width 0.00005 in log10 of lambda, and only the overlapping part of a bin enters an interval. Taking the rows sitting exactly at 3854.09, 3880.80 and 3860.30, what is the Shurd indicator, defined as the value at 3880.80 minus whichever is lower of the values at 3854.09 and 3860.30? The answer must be 0.16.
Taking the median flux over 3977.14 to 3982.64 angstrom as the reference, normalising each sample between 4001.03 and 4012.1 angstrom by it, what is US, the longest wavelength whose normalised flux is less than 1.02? 4006.10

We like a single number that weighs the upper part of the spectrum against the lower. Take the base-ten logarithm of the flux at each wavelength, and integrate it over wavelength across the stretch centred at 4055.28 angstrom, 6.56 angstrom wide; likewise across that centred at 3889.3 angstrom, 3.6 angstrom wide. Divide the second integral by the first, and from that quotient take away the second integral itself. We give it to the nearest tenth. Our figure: 2.6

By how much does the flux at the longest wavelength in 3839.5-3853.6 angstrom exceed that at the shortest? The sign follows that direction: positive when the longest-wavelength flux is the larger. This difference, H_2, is 0.25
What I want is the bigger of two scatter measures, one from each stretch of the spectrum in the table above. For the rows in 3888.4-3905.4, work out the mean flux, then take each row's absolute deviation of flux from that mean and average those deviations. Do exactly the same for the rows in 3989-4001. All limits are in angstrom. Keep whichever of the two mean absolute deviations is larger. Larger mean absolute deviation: 0.06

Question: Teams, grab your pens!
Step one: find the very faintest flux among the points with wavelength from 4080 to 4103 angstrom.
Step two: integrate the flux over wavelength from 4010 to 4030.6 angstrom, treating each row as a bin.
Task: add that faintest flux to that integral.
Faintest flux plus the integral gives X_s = 15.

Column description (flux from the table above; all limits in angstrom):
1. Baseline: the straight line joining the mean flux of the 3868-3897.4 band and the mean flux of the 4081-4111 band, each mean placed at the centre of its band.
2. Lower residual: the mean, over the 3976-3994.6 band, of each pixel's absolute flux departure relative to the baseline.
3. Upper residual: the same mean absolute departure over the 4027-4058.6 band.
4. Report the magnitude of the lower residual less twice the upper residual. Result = 0.075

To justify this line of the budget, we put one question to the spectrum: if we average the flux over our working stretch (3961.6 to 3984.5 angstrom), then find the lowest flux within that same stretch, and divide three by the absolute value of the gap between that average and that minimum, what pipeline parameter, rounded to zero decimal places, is 10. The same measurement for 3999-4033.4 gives 20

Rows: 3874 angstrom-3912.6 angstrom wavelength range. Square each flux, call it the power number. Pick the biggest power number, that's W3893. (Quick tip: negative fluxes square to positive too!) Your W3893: 0.45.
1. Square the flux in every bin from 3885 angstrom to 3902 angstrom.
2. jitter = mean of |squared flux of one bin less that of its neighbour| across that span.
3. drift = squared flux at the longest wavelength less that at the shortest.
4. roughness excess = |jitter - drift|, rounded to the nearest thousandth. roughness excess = 0.046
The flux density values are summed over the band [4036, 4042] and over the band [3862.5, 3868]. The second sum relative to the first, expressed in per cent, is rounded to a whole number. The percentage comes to 95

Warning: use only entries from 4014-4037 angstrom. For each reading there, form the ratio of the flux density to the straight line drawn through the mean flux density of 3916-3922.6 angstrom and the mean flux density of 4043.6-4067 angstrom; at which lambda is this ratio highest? 4015.33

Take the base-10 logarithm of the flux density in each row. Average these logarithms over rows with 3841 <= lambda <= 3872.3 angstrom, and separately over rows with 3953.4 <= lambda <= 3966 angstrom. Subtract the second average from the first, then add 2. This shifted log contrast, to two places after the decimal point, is 2.06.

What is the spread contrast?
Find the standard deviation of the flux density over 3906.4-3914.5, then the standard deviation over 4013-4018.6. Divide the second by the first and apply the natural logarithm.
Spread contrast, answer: 0.6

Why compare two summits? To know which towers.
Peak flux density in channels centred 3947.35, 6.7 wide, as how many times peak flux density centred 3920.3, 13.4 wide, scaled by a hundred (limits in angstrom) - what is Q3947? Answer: 103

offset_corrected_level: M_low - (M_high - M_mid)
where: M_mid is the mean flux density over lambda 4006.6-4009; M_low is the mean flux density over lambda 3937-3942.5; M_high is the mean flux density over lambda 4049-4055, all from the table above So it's 0.51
